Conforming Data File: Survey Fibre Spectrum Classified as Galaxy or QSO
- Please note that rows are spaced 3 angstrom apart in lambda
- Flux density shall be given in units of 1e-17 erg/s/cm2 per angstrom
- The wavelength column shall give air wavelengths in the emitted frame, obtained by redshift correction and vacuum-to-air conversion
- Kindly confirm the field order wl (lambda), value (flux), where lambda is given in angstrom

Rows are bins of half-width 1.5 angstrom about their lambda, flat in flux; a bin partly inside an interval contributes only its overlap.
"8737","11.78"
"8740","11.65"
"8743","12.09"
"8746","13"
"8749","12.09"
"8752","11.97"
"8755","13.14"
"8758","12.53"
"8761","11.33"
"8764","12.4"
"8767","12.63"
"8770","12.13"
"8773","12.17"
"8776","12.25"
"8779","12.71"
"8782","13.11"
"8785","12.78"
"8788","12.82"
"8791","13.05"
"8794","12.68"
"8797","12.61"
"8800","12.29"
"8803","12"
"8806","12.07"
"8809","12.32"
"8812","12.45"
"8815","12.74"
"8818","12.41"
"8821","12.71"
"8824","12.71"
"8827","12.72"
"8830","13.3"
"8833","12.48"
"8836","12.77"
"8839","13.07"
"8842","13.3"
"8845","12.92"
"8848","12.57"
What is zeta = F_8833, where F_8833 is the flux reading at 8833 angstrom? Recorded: 12.48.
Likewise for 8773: 12.17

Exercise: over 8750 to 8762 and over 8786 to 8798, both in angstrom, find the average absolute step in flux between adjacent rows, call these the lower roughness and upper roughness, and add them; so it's 1.22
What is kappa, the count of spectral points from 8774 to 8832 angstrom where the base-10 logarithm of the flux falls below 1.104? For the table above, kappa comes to 9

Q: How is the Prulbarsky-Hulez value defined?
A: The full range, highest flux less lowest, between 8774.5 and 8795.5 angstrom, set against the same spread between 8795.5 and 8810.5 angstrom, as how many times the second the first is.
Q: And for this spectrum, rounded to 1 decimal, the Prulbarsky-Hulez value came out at 1.4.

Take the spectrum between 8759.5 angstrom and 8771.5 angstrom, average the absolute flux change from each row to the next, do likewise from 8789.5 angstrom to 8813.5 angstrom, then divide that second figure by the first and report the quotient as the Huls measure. 0.4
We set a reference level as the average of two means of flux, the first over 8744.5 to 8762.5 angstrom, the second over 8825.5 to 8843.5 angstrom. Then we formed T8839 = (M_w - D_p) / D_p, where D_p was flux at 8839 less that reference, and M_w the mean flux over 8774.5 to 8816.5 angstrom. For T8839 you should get 28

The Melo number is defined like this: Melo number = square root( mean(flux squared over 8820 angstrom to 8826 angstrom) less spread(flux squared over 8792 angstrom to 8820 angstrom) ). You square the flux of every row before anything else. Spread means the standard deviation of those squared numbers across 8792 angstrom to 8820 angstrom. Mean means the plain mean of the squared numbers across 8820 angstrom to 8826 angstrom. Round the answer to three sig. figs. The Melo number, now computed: 12.5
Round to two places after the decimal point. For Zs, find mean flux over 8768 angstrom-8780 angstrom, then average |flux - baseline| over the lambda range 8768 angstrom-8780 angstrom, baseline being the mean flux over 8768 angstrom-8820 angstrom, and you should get 0.29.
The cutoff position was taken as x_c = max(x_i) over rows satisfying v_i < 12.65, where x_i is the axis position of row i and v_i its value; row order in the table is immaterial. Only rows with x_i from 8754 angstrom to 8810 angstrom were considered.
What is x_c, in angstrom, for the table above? 8809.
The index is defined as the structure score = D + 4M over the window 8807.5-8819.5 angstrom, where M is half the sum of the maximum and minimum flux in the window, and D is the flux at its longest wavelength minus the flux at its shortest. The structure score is 50.2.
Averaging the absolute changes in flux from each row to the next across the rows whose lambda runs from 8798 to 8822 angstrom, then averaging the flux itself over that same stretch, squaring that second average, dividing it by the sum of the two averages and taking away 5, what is 7.14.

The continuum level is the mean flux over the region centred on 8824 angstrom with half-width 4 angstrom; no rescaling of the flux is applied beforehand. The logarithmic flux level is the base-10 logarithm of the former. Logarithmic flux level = 1.104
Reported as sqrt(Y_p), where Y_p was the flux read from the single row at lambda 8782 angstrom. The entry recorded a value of 3.62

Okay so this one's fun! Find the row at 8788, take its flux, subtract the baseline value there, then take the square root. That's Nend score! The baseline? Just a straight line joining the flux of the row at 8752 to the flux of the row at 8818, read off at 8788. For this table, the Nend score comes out 0.78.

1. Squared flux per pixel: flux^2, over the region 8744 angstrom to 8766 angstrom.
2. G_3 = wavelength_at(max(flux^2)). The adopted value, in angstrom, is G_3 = 8755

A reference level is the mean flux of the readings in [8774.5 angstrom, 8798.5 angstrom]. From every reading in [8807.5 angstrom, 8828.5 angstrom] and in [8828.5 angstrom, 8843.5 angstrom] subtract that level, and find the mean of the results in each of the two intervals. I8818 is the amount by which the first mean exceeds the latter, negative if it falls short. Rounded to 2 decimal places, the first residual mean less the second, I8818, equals -0.40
